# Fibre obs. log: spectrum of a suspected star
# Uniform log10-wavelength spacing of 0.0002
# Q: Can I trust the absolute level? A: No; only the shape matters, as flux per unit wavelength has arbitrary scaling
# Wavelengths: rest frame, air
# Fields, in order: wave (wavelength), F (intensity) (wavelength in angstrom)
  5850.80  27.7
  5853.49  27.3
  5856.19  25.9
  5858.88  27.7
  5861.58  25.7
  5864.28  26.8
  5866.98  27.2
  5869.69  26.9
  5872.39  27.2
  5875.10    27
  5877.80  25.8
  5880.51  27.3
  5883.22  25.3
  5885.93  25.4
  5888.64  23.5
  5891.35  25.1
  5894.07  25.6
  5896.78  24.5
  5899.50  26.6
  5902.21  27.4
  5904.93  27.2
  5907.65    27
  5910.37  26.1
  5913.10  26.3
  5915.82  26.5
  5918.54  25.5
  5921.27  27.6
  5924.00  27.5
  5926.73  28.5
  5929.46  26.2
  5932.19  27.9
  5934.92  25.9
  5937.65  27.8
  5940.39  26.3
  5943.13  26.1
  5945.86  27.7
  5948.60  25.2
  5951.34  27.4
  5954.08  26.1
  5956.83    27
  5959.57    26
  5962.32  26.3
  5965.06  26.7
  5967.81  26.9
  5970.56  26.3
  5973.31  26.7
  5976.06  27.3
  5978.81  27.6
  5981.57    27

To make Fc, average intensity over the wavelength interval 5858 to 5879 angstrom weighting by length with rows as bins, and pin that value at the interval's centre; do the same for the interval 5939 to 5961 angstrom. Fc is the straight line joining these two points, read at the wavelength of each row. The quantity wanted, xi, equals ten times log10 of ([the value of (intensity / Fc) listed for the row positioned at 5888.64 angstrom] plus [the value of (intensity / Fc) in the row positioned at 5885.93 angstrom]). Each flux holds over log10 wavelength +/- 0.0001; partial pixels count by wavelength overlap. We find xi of 2.63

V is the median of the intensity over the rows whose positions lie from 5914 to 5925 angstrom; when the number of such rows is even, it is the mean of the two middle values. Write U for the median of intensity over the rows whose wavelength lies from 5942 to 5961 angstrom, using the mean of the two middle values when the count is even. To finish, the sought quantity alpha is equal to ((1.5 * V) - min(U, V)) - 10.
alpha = 4.4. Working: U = 26.10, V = 27.00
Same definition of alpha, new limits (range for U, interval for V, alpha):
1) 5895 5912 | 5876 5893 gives 2.7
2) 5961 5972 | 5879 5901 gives 2.7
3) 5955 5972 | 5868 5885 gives 3.9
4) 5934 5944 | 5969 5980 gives 4.3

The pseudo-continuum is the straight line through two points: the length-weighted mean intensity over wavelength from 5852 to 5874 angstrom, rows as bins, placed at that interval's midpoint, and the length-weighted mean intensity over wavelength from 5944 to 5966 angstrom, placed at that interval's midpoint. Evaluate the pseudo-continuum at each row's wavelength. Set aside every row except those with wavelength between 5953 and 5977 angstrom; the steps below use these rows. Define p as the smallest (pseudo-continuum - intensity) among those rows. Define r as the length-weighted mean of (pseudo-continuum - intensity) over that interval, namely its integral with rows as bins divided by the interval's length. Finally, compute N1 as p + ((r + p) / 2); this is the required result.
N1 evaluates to -1.3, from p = -0.8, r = -0.07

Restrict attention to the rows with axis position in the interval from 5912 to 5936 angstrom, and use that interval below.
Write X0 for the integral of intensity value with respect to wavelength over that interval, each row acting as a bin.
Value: 646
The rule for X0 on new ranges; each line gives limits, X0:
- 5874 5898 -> 612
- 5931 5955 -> 641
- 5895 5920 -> 659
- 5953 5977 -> 638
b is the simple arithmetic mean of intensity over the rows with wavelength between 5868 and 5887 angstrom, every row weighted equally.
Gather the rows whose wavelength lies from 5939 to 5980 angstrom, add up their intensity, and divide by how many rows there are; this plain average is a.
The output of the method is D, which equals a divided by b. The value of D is 1.01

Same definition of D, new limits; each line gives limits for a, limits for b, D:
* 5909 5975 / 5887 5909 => 1.03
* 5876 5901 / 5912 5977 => 0.95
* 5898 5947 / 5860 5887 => 1.02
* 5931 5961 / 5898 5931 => 0.99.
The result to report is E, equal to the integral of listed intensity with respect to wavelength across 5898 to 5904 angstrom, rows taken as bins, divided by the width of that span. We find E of 27.0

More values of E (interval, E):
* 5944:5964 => 26.5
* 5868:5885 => 26.6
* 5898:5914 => 26.8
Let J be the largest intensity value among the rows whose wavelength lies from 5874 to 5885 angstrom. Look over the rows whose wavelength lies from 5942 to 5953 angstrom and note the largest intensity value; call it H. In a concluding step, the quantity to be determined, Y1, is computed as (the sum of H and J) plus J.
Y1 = 82.3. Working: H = 27.7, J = 27.3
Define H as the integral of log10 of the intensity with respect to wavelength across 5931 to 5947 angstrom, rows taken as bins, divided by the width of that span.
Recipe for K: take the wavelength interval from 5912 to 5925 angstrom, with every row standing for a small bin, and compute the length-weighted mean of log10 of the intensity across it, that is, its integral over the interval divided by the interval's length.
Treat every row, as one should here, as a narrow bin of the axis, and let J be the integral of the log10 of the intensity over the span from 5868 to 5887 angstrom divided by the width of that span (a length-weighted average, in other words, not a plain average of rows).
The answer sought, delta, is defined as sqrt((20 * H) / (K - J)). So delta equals 81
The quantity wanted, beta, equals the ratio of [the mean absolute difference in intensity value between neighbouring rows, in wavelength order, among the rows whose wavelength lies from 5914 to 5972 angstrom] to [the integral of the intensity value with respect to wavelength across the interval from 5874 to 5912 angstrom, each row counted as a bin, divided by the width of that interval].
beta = 0.048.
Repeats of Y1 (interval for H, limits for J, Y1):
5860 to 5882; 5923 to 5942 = 84.3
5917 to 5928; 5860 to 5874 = 82.9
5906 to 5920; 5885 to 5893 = 77.8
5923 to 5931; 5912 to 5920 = 81.5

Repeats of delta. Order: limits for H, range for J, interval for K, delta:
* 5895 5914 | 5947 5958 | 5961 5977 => 72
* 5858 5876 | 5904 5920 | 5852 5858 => 64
